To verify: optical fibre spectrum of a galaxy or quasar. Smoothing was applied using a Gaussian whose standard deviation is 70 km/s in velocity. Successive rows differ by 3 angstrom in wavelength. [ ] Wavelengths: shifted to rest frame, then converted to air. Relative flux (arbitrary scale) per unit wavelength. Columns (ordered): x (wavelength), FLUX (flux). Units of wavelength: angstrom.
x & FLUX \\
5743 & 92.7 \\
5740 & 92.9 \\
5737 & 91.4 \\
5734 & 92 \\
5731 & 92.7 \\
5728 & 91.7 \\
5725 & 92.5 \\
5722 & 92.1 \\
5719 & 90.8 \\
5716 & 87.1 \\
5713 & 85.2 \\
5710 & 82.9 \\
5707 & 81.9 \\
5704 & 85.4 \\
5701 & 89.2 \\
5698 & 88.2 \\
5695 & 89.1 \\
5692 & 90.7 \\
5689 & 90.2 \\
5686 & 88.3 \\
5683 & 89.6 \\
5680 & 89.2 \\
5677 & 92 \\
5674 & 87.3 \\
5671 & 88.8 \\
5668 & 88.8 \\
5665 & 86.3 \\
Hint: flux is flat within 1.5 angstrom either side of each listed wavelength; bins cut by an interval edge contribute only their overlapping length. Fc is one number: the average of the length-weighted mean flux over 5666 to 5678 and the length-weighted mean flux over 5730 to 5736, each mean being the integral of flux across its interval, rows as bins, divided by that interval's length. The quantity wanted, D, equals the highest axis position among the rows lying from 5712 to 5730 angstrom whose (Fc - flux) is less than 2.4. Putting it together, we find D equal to 5728 angstrom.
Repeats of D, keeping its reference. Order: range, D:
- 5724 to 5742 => 5740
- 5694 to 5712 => 5701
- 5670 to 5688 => 5686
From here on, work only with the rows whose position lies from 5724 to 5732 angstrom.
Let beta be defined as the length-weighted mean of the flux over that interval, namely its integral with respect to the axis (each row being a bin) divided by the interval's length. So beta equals 92.3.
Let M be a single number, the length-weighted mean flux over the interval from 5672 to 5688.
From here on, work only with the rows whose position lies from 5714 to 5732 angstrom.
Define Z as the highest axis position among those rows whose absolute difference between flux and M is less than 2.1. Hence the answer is 5719 angstrom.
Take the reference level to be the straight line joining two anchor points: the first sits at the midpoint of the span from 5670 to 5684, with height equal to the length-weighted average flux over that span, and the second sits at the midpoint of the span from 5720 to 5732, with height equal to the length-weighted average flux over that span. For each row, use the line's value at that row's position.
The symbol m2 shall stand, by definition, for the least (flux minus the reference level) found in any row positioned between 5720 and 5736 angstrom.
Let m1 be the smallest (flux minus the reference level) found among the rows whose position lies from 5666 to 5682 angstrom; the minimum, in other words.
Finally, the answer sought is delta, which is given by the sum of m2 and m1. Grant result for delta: -3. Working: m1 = -1.92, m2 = -0.6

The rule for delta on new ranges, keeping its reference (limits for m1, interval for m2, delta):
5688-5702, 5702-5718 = -12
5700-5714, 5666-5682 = -11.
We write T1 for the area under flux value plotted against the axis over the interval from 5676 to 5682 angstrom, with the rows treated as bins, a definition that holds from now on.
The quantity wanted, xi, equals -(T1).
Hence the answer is -542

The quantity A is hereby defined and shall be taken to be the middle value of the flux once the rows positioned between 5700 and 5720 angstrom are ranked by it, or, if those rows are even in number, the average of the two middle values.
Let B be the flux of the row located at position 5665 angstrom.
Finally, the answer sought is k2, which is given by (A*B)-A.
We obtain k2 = 7285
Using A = 85.4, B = 86.3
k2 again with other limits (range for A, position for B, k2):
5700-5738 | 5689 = 8099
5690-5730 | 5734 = 8108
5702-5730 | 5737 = 7874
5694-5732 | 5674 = 7689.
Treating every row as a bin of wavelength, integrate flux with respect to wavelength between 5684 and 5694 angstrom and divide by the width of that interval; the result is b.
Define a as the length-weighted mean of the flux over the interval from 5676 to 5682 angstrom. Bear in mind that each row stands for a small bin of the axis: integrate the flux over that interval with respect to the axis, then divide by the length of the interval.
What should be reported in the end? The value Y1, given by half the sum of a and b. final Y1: 90.0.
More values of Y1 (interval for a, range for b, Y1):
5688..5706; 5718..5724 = 90.1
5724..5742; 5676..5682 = 91.3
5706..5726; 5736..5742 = 89.9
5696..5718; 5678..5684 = 87.7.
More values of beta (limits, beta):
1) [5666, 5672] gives 88.6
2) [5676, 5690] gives 89.8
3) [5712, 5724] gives 89.1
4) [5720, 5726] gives 92.2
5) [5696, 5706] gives 87.4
